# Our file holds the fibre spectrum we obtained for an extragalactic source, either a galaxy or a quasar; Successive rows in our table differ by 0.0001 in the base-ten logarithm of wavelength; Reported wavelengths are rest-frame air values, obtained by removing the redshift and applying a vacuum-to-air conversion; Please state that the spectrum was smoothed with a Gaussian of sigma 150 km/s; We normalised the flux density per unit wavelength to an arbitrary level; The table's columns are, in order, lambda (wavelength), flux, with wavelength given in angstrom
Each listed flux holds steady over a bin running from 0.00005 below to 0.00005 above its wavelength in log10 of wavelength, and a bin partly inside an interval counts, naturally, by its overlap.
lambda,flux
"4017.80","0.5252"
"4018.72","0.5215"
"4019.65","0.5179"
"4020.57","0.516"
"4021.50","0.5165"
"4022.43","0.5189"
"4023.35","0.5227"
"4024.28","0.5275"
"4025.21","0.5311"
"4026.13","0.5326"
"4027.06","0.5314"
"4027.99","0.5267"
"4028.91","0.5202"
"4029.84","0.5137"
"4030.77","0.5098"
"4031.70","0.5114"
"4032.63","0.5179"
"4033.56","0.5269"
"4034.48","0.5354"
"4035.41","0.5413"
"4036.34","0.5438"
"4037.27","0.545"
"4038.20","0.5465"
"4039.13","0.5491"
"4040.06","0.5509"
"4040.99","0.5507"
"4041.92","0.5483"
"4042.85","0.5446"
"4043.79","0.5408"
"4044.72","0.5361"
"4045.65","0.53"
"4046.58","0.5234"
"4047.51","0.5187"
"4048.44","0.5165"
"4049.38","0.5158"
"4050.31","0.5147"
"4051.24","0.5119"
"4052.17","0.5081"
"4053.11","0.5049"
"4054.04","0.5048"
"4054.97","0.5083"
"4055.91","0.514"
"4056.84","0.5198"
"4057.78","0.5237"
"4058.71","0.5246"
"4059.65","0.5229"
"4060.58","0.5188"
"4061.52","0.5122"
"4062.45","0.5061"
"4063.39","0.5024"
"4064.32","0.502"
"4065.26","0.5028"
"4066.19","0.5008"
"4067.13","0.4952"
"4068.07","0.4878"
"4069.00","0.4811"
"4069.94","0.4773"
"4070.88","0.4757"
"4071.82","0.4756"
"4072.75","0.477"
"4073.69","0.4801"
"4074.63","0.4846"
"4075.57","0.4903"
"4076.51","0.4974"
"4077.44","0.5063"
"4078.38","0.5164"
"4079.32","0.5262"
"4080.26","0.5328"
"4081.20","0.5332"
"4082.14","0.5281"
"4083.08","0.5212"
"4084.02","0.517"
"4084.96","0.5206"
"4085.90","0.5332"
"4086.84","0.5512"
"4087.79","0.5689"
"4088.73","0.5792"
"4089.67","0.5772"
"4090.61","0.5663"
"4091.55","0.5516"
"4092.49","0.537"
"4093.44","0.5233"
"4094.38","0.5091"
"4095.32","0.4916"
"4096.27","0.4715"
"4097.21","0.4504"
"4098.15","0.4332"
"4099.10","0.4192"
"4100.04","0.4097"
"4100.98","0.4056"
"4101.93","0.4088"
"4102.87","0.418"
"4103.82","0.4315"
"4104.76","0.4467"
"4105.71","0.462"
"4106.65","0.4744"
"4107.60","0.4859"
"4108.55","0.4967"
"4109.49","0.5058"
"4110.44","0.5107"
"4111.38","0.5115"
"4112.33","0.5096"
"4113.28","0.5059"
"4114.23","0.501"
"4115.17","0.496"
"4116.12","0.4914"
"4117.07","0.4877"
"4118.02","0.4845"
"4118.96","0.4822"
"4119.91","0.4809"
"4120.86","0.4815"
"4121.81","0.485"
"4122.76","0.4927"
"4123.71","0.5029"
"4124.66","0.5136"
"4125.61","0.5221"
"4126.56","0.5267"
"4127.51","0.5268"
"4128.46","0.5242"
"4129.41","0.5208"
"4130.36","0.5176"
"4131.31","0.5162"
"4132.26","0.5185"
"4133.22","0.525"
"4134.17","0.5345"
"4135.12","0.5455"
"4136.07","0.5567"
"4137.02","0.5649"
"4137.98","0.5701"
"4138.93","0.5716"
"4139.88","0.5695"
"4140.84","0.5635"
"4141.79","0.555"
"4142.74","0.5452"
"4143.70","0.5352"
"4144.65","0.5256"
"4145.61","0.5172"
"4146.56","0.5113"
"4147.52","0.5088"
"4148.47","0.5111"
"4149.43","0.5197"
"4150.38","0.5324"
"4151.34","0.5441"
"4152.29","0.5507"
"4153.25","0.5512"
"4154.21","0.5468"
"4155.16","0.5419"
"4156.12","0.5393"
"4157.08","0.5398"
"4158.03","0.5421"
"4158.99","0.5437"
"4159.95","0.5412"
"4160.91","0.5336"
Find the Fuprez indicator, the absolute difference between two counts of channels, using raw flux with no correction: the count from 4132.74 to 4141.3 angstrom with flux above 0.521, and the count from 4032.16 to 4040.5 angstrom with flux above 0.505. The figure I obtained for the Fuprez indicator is 0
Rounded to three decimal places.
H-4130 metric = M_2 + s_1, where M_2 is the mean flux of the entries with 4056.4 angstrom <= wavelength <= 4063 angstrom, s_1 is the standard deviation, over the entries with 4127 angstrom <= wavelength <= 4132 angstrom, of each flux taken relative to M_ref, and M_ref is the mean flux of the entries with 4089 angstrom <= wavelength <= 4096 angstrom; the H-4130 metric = 0.522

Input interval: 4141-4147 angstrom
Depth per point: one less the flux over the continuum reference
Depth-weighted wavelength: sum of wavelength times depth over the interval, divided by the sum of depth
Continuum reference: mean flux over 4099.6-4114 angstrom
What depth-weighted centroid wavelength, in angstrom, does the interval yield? 4143.8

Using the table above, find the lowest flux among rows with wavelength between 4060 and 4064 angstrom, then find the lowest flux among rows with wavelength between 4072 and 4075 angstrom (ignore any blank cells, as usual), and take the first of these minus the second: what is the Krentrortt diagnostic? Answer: 0.025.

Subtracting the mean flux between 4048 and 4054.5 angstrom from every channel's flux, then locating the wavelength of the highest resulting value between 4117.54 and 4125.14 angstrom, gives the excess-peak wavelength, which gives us 4124.66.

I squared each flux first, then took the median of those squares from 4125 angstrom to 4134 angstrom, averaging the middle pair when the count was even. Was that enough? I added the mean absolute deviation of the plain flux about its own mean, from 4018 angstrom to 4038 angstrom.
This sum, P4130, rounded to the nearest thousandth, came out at 0.281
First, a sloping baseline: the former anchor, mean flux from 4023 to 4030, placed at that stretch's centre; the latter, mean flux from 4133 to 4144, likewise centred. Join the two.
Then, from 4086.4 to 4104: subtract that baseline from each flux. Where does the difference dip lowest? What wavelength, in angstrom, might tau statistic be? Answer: 4100.98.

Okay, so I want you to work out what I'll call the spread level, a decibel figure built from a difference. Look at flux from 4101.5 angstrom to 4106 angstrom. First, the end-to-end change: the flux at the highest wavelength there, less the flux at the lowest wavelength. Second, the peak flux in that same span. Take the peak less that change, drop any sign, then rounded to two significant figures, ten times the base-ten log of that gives -3.9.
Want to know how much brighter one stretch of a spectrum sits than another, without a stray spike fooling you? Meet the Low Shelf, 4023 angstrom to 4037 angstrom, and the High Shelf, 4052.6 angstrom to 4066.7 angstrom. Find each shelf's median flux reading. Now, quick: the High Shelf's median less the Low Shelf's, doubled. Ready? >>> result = -0.037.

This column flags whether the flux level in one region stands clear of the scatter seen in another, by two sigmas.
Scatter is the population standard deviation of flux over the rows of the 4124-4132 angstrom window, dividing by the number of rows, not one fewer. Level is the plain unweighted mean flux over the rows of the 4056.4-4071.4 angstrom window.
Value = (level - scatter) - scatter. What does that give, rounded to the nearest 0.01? 0.49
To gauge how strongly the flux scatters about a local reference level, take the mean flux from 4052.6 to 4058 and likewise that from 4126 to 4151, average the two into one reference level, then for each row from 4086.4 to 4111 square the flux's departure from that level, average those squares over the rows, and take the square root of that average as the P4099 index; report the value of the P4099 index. 0.07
